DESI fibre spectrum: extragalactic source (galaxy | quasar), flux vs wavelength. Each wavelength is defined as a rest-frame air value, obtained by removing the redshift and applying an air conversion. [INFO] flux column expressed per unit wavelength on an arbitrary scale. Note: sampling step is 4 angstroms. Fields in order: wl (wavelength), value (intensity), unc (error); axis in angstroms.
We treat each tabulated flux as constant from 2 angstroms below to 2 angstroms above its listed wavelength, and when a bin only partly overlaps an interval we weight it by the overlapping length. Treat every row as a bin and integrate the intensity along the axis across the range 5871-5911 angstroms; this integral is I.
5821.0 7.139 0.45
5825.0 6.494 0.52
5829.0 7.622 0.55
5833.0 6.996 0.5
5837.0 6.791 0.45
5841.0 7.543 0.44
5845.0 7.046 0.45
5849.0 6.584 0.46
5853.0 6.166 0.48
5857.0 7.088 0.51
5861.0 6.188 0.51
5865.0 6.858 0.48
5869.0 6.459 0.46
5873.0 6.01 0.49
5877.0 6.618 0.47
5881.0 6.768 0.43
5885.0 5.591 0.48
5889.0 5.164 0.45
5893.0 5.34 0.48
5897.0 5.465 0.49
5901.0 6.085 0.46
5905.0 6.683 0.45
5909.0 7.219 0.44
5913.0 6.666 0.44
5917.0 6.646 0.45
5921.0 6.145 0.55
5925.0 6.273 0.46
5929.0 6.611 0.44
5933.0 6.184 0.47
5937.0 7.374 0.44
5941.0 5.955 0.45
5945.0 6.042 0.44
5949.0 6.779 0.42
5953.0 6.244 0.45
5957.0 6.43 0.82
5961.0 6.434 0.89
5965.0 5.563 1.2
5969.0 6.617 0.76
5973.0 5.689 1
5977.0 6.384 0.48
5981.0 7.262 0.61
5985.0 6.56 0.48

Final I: 244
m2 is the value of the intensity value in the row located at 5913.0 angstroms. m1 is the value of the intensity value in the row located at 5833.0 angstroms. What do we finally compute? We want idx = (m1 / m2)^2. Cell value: 1.10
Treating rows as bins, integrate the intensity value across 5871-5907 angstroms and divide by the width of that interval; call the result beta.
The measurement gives 5.97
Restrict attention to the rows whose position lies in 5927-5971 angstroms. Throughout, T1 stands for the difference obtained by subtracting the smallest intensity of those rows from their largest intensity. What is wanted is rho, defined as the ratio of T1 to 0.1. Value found 18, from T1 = 1.8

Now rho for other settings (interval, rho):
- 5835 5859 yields 14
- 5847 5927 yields 21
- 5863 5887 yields 13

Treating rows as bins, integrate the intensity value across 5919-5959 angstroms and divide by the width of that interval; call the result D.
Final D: 6.40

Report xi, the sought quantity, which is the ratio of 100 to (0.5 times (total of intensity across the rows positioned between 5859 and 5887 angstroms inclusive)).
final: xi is 4.50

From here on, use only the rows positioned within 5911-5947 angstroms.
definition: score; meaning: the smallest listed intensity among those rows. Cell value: 5.955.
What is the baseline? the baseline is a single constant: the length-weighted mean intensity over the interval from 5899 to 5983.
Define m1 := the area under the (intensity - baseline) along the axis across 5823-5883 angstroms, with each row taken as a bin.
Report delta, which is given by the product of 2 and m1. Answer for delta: 37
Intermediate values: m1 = 18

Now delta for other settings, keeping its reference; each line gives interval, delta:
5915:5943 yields 1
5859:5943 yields -24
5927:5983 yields -5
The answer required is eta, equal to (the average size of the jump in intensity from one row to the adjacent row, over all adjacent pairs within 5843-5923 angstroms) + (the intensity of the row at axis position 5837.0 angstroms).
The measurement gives 7.3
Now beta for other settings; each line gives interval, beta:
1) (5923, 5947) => 6.41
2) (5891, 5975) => 6.31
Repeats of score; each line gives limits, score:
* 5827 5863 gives 6.166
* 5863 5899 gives 5.164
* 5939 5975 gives 5.563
